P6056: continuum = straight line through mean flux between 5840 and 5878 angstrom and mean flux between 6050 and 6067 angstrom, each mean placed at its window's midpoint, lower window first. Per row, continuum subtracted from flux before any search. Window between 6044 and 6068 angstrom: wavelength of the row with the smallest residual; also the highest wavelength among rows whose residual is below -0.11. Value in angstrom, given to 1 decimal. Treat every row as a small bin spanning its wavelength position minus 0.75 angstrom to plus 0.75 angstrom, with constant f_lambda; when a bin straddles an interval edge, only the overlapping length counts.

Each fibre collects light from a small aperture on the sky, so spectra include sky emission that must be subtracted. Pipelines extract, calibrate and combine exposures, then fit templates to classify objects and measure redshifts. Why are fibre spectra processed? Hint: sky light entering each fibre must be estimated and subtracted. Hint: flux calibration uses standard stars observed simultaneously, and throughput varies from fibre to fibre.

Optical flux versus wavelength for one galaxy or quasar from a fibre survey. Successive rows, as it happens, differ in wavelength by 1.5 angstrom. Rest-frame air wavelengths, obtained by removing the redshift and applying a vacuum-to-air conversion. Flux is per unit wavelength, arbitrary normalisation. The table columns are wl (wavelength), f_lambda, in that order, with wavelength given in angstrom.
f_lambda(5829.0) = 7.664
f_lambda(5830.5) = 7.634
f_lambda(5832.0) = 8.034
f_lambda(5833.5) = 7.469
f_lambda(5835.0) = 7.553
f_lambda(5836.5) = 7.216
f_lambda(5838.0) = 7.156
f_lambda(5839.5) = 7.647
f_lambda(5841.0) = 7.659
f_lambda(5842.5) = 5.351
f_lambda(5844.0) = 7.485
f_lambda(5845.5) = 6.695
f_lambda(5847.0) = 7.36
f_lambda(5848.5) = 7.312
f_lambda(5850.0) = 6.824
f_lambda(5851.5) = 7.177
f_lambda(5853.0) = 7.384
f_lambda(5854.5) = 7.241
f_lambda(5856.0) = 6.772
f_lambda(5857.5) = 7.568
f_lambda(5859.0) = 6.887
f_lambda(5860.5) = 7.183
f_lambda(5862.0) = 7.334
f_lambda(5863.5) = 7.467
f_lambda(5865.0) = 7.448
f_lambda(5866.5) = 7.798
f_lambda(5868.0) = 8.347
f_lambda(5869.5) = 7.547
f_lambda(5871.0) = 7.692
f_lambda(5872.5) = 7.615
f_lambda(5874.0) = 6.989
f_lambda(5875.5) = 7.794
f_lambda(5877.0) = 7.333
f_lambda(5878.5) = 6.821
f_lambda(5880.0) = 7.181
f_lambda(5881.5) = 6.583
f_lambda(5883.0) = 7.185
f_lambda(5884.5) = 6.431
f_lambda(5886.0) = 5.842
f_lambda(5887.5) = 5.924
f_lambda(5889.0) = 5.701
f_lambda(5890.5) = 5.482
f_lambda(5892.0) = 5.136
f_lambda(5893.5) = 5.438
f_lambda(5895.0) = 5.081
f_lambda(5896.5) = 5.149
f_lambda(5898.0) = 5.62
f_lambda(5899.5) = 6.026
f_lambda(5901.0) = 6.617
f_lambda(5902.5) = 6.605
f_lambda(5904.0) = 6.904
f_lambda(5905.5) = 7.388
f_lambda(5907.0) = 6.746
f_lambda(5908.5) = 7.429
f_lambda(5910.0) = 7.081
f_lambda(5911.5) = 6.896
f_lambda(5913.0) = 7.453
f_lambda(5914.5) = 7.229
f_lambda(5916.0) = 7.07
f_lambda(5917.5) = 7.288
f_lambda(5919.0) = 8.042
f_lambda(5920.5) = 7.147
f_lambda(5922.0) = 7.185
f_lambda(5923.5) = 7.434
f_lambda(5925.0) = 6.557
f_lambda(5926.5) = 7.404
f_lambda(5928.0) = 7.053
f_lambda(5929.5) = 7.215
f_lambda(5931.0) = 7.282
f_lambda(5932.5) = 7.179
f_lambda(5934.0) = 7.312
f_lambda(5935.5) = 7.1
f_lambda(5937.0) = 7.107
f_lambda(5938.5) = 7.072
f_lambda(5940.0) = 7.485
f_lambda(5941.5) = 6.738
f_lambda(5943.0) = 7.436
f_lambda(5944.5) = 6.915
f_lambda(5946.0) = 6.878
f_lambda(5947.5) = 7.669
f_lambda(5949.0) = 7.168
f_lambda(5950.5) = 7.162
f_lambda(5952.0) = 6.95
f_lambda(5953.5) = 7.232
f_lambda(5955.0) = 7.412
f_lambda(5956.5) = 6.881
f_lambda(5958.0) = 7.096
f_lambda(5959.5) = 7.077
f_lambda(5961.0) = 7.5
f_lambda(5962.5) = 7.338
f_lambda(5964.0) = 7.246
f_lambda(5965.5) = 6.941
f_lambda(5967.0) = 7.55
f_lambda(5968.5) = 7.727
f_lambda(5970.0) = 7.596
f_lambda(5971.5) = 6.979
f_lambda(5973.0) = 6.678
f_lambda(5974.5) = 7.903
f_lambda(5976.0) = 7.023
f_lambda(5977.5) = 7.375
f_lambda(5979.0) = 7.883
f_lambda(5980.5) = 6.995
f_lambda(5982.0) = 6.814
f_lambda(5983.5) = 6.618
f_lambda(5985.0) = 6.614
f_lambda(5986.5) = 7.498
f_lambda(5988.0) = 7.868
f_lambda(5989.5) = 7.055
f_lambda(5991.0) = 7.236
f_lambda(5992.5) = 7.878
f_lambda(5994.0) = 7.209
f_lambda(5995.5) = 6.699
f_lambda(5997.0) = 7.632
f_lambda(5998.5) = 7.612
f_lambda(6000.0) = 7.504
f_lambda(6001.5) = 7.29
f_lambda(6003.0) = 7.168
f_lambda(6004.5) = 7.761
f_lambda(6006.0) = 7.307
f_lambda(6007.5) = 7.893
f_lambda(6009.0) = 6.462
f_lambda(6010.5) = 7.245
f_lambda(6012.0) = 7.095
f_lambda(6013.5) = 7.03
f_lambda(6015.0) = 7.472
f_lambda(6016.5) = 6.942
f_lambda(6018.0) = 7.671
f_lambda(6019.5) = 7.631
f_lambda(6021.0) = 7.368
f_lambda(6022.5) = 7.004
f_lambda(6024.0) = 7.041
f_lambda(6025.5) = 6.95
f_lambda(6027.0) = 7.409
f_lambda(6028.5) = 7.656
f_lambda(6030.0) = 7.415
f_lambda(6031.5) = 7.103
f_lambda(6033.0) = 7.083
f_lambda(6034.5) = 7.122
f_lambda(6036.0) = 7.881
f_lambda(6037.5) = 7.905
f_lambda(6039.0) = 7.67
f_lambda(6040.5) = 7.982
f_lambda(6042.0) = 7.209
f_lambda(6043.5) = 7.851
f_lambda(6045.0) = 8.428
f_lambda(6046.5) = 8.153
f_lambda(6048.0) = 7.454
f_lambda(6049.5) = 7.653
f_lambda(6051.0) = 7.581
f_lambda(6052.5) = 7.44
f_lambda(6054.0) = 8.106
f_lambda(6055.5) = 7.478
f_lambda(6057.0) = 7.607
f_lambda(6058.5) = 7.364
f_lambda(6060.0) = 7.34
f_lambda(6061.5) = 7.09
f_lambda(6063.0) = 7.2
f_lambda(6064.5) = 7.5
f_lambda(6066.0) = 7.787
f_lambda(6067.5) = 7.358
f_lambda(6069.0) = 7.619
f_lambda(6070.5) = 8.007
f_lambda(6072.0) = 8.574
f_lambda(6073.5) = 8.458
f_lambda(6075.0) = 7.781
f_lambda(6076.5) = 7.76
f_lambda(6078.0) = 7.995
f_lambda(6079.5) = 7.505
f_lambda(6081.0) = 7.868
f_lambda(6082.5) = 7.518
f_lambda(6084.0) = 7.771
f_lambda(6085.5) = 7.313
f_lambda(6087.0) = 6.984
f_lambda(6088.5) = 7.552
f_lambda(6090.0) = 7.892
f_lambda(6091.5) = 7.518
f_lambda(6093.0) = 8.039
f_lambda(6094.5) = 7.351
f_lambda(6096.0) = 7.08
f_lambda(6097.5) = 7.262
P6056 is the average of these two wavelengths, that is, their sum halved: 6064.5 angstrom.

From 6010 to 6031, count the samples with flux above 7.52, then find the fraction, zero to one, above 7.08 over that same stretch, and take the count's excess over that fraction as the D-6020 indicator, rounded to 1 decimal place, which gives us 2.4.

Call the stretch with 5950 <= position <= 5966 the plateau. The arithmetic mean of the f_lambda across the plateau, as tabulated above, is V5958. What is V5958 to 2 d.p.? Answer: 7.17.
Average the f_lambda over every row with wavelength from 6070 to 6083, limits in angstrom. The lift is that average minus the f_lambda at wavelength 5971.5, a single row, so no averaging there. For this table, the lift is 1.0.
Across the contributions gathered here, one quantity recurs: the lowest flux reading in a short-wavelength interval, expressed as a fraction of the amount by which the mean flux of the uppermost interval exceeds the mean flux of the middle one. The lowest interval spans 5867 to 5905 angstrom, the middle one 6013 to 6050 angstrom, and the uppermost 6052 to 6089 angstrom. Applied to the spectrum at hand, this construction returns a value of 33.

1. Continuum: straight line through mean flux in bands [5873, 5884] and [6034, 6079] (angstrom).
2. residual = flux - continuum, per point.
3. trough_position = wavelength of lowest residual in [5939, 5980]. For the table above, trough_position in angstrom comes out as 5973.0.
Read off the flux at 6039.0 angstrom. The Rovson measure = 7.67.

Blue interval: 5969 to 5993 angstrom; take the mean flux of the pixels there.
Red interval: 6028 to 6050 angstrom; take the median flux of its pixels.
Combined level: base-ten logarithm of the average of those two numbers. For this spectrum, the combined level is 0.872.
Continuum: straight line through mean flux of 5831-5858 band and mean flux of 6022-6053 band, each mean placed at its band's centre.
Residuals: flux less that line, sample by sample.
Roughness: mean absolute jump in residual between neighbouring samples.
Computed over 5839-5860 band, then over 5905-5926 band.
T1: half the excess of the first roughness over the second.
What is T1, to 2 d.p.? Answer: 0.13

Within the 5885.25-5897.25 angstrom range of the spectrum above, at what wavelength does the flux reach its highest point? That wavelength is 5887.5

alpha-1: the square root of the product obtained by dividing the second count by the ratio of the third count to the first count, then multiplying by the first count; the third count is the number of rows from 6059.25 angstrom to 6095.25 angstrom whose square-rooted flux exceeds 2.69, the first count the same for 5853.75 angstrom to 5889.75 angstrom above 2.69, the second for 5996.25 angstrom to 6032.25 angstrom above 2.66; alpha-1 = 11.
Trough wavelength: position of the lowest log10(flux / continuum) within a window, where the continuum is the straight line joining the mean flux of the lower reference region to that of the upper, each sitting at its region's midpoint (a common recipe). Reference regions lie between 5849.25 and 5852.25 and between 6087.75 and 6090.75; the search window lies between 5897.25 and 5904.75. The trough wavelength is 5898.0 angstrom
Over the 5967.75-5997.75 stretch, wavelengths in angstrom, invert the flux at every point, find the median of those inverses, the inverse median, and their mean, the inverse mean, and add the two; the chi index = 0.277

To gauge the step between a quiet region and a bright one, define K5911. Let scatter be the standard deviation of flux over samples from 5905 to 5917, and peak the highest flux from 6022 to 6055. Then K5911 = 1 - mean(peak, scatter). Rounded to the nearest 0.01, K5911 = -3.34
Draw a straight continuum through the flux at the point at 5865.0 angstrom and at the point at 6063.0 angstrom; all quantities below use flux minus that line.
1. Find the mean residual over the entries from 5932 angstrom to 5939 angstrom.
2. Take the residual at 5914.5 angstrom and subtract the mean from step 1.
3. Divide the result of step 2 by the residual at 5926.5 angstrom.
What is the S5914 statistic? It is 1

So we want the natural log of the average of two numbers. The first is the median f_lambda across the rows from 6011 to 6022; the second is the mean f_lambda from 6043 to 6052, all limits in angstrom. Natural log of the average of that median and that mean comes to 2.03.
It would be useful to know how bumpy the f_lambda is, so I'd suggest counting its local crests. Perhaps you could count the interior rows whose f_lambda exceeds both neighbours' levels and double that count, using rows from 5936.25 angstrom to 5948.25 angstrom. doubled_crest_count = 4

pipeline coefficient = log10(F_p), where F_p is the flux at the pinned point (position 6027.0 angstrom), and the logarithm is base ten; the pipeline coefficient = 0.870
